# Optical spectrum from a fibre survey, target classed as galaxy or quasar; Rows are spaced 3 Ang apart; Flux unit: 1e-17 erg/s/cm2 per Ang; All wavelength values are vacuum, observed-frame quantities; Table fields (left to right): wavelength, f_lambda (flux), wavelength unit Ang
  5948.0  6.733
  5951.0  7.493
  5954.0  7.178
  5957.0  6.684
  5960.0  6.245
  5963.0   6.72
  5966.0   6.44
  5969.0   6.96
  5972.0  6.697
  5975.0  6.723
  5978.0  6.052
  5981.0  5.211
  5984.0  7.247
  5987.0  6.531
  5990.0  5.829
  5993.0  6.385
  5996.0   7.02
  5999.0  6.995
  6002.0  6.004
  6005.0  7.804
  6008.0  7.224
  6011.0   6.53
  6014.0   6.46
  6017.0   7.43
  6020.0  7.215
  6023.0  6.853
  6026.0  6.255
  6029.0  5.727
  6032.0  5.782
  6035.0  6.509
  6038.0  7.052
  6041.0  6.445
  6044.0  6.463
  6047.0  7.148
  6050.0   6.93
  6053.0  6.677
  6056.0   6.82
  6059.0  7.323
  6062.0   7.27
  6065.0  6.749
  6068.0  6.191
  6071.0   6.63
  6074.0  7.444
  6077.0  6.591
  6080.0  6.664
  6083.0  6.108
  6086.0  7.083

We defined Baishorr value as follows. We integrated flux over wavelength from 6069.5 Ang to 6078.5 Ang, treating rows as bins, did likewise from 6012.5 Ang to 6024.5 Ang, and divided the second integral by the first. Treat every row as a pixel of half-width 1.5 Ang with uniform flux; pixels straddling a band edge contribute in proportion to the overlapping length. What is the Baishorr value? 1.4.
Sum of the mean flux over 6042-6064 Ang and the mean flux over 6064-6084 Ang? 13.6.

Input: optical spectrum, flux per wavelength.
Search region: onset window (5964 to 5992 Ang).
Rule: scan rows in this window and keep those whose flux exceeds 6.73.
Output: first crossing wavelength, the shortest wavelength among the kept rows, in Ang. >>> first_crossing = 5969.0 Ang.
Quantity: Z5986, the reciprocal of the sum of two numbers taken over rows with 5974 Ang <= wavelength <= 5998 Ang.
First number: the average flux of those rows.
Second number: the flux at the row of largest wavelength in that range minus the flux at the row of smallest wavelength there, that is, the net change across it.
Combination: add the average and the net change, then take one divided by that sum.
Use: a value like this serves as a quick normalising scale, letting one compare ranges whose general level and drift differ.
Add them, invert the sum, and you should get 0.150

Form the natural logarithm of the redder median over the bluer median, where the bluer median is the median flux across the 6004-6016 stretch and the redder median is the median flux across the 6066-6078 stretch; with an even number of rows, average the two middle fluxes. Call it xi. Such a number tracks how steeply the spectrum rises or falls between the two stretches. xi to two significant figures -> -0.040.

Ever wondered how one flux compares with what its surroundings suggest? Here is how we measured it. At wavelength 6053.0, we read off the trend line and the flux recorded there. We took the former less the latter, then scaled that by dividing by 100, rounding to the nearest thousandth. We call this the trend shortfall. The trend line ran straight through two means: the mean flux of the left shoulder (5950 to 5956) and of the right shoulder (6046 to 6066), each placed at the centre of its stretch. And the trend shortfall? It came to 0.003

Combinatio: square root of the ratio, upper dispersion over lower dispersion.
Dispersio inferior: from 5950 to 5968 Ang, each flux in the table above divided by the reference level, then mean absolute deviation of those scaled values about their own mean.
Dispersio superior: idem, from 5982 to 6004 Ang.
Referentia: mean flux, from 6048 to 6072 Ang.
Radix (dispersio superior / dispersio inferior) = 1.1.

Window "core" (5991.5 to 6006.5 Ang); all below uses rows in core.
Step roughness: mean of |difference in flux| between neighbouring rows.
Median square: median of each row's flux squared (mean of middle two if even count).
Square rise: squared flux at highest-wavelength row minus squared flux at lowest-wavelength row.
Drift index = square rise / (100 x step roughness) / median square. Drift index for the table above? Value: 0.005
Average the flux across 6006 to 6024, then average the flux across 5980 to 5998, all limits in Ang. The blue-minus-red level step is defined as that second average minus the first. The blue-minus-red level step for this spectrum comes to -0.6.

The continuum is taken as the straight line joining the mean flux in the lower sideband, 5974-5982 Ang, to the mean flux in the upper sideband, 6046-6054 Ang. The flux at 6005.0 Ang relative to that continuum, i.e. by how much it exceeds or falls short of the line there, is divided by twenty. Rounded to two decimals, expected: 0.07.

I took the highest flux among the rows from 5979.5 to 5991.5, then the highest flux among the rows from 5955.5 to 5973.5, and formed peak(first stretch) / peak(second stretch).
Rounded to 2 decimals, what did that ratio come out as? 1.04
